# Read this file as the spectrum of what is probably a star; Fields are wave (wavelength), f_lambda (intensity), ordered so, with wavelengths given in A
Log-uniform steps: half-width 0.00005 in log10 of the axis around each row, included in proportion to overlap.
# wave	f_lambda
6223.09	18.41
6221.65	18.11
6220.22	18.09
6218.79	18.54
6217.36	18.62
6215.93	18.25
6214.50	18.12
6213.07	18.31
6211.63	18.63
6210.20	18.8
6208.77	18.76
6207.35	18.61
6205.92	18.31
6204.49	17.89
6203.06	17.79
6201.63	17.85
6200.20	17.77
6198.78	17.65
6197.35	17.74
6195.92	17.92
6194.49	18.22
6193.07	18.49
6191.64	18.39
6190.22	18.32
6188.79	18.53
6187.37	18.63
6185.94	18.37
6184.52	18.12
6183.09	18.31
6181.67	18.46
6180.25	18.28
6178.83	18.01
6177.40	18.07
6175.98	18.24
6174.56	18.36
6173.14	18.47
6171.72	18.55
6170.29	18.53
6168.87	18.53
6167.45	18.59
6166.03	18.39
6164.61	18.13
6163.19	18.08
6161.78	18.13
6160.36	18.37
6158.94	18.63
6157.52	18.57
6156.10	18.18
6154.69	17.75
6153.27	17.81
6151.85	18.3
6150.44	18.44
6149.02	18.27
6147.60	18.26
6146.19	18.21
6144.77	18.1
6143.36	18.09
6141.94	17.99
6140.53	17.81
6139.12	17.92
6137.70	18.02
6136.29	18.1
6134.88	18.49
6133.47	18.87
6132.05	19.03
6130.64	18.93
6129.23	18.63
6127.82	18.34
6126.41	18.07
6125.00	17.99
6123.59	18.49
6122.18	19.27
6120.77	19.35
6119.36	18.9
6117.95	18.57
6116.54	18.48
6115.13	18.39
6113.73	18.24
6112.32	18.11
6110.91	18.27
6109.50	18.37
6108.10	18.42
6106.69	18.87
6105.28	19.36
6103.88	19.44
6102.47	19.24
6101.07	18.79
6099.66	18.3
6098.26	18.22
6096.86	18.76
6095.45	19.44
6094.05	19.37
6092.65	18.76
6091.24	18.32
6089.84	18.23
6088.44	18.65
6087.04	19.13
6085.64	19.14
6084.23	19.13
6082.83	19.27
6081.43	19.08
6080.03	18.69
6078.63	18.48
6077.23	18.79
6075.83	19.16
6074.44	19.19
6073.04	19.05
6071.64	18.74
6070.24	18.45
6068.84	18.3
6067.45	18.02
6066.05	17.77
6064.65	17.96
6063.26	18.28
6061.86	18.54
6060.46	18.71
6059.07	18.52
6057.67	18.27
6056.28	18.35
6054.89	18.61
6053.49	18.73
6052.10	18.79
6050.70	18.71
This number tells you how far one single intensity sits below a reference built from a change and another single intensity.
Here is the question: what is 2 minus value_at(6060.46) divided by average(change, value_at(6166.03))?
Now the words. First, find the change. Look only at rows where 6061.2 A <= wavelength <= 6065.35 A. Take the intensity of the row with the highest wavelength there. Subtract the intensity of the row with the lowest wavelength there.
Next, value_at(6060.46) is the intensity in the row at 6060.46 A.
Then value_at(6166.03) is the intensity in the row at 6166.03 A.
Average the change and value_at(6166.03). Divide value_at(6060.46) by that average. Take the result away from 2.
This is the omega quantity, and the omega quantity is -0.101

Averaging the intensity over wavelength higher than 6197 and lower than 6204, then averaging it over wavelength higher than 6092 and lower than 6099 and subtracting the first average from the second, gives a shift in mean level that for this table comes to 1.2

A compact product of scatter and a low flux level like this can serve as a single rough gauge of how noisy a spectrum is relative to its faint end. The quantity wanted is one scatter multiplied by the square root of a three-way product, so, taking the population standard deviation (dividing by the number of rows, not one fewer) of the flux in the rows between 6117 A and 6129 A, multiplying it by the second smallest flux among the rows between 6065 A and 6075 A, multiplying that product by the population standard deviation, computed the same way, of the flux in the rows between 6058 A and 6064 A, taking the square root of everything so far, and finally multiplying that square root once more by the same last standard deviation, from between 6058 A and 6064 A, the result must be 0.18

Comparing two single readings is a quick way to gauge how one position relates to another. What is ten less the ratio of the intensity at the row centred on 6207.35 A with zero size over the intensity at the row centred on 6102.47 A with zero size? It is 9.033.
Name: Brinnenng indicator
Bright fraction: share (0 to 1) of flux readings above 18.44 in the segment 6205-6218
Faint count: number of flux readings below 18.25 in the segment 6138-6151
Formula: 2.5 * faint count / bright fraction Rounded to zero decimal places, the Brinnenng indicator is 27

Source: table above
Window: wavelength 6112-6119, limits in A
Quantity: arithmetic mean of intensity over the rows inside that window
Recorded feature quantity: 18.4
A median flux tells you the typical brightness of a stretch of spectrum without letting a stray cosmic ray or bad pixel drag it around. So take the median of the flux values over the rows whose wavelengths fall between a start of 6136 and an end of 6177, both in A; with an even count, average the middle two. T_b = 18.2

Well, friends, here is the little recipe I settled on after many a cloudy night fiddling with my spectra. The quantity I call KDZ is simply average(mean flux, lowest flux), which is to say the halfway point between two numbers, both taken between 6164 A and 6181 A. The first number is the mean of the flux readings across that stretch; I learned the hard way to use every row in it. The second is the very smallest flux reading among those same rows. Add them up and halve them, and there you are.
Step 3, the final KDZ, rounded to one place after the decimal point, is 18.2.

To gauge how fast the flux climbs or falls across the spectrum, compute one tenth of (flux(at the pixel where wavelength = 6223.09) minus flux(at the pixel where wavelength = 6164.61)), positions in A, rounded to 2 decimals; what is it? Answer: 0.03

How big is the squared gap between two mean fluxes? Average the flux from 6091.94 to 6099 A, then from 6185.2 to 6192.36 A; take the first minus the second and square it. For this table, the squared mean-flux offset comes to 0.21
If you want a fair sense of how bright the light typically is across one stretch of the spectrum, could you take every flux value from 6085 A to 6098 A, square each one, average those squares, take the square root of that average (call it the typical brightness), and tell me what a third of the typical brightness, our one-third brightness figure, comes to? 6.29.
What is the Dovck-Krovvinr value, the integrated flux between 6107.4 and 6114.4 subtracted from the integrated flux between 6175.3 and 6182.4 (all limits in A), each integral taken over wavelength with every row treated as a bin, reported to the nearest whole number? 1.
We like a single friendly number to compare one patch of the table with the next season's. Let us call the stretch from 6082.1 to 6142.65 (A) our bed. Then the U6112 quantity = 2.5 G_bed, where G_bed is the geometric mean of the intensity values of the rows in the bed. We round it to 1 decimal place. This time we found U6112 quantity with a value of 46.6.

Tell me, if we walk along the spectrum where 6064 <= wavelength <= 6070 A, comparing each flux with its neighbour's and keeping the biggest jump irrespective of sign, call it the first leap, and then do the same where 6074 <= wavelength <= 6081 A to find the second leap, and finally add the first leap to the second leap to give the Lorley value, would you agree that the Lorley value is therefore 0.65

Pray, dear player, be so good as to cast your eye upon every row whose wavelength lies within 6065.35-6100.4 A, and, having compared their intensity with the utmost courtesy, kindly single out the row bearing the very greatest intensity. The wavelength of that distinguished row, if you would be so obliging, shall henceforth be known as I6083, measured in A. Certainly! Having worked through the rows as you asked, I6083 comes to 6095.45 A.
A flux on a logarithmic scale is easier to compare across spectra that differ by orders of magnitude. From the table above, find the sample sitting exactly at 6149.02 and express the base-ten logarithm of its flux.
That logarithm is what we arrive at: 1.26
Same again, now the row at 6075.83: 1.28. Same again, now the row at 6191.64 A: 1.26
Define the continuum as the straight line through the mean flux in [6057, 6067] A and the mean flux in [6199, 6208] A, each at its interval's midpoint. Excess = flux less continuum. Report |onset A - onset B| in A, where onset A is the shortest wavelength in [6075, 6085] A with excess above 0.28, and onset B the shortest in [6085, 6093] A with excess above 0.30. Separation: 9.8 A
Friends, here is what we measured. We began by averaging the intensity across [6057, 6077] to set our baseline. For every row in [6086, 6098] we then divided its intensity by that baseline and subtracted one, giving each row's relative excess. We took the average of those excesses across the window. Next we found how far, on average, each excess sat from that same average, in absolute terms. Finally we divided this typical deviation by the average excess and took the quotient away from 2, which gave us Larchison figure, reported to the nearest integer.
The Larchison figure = 1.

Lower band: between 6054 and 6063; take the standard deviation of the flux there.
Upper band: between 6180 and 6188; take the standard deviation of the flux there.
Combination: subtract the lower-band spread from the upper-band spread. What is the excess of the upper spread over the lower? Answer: 0.01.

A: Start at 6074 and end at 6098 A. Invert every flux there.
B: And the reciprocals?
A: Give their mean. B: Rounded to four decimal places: 0.0529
